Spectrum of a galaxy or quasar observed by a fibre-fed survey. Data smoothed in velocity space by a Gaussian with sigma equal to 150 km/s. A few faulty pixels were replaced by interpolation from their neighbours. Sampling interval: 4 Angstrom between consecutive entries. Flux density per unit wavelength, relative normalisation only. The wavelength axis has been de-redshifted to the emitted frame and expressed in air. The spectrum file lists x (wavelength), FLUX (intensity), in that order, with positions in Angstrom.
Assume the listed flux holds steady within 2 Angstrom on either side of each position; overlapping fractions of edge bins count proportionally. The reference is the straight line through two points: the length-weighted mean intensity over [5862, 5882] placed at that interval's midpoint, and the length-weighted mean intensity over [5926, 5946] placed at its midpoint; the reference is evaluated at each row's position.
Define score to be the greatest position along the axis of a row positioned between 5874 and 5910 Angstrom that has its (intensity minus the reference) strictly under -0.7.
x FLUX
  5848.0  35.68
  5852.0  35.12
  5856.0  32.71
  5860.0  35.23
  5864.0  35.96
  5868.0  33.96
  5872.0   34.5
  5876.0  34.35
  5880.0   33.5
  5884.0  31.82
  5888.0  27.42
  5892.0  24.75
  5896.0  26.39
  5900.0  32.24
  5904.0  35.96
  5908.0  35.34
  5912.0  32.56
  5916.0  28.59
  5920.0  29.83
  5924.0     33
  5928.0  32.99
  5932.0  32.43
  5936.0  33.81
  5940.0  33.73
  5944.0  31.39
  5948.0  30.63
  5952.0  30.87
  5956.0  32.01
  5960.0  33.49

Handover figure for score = 5900.0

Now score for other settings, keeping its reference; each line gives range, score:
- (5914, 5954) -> 5952.0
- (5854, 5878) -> 5856.0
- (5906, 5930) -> 5920.0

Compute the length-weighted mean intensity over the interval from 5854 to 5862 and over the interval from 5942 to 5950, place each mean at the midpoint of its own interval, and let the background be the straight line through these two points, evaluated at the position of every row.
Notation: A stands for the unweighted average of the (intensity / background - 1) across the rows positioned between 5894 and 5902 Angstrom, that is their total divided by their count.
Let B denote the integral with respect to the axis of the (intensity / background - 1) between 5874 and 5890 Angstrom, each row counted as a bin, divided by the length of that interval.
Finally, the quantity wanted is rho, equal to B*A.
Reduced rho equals 0.0043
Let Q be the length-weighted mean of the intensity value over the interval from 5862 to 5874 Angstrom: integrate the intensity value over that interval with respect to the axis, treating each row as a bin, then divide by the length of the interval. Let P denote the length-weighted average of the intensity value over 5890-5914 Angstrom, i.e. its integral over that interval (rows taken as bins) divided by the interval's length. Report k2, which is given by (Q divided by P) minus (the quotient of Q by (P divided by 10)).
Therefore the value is -10.0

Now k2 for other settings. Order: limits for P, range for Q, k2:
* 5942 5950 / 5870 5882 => -9.9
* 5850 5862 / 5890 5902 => -7.3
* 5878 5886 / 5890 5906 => -8.2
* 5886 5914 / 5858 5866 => -10.4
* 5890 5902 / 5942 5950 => -10.0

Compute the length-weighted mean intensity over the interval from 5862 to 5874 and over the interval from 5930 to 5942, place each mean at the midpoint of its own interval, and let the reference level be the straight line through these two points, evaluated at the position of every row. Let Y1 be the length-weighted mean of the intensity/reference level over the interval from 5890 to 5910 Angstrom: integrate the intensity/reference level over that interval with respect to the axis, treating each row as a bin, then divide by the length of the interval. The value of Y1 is 0.91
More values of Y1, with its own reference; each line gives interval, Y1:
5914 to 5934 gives 0.93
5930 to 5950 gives 0.97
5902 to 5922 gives 0.96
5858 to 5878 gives 1.00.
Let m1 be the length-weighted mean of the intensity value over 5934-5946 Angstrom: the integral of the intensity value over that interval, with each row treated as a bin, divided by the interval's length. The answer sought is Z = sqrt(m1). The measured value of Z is 5.74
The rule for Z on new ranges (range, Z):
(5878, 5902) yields 5.42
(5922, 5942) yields 5.76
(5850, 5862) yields 5.86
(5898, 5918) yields 5.74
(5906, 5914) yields 5.83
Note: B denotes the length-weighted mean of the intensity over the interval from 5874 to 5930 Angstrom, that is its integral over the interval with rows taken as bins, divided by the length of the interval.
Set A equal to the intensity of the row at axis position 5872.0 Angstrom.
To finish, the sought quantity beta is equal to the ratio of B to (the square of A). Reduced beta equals 0.0263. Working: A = 34.5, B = 31.3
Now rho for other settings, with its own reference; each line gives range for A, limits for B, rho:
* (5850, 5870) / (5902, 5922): 0.0002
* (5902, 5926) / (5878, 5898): -0.0018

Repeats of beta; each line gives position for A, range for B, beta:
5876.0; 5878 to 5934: 0.0264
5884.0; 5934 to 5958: 0.0317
